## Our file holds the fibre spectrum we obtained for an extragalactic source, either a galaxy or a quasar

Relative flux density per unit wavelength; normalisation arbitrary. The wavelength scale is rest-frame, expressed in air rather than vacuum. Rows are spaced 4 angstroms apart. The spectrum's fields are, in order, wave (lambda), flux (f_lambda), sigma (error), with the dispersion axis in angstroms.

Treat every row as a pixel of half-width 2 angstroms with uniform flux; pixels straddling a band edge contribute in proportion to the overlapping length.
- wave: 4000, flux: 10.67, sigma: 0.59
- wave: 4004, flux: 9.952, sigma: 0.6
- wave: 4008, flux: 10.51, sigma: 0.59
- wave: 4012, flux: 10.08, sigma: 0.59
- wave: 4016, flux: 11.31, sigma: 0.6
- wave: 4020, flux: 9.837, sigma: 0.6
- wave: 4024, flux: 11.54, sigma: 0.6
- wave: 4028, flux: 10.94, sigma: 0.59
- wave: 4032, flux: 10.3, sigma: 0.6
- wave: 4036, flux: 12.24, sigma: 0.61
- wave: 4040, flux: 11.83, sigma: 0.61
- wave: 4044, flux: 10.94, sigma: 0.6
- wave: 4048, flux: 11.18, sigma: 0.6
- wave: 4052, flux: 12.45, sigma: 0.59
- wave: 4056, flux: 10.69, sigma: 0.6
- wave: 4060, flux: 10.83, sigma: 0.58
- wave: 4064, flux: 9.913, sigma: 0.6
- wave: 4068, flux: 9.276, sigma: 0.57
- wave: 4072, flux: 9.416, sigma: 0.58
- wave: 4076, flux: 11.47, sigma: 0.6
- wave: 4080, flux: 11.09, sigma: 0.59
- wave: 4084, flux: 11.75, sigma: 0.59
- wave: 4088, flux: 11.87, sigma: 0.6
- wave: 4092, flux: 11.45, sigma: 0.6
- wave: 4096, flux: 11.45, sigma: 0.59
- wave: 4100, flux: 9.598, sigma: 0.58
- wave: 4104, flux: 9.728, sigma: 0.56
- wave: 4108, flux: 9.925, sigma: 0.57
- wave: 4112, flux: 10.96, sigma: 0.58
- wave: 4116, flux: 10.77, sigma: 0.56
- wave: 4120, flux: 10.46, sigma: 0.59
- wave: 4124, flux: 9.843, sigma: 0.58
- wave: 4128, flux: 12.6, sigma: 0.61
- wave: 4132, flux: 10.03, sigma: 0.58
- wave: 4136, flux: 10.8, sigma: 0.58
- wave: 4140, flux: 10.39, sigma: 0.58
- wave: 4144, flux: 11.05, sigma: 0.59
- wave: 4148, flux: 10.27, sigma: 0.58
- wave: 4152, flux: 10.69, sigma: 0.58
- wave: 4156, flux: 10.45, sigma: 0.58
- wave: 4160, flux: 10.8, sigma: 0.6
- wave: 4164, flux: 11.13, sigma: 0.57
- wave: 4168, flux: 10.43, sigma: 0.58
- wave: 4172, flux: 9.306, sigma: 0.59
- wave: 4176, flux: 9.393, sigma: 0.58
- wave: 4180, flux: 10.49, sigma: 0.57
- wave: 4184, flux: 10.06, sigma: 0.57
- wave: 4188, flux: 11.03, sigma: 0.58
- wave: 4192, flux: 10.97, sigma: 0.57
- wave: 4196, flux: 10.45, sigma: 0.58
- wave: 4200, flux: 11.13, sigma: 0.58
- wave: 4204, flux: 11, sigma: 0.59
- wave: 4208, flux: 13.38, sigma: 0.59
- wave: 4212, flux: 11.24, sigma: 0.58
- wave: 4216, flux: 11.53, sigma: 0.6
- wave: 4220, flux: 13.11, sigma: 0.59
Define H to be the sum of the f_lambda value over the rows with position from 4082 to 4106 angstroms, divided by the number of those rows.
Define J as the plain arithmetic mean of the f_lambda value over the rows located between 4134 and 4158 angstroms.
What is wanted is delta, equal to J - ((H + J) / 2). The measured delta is -0.18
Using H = 11.0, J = 10.6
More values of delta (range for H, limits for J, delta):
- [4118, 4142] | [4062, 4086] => -0.10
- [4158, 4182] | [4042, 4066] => 0.37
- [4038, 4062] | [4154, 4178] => -0.53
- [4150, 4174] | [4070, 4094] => 0.35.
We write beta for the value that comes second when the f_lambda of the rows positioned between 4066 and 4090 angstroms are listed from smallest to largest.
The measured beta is 9.416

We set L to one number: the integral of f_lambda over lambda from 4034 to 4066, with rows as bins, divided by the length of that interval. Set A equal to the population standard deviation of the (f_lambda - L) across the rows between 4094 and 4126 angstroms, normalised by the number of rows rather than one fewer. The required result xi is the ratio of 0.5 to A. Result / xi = 0.80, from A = 0.6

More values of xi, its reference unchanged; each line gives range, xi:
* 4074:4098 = 2.01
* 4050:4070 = 0.47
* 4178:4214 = 0.56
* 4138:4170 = 1.67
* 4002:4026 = 0.75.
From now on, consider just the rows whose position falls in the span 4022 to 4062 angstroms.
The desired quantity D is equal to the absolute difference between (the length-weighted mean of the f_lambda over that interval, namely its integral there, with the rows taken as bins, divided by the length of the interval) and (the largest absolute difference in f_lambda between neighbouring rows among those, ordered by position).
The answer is 9.4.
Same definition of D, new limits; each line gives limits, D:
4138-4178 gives 9.3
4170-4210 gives 8.3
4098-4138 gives 7.7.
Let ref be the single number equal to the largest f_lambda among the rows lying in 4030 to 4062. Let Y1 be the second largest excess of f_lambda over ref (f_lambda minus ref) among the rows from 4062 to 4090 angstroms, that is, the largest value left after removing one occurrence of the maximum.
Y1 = -0.70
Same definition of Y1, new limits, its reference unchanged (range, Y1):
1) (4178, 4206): -1.42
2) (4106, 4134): -1.49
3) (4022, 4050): -0.62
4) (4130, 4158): -1.65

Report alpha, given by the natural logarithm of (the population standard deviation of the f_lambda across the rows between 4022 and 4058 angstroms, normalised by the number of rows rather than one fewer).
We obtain -0.38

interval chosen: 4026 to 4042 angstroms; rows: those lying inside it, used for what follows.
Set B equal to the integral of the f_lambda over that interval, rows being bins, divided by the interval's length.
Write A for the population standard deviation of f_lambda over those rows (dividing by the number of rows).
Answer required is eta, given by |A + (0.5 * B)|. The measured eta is 6.4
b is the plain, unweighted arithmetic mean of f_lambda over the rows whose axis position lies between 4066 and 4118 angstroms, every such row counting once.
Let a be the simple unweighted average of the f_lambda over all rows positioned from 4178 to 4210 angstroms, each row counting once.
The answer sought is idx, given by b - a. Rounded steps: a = 11.06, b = 10.7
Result -0.4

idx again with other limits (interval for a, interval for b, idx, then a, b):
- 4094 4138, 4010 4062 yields 0.5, 10.56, 11.1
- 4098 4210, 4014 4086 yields 0.3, 10.61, 10.9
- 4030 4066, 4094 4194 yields -0.6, 11.15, 10.5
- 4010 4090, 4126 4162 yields -0.2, 10.95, 10.8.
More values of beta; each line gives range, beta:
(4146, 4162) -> 10.45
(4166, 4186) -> 9.393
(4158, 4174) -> 10.43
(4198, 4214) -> 11.13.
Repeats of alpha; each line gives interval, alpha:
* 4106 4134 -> -0.12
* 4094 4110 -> -0.29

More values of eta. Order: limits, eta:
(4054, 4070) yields 5.7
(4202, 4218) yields 6.8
